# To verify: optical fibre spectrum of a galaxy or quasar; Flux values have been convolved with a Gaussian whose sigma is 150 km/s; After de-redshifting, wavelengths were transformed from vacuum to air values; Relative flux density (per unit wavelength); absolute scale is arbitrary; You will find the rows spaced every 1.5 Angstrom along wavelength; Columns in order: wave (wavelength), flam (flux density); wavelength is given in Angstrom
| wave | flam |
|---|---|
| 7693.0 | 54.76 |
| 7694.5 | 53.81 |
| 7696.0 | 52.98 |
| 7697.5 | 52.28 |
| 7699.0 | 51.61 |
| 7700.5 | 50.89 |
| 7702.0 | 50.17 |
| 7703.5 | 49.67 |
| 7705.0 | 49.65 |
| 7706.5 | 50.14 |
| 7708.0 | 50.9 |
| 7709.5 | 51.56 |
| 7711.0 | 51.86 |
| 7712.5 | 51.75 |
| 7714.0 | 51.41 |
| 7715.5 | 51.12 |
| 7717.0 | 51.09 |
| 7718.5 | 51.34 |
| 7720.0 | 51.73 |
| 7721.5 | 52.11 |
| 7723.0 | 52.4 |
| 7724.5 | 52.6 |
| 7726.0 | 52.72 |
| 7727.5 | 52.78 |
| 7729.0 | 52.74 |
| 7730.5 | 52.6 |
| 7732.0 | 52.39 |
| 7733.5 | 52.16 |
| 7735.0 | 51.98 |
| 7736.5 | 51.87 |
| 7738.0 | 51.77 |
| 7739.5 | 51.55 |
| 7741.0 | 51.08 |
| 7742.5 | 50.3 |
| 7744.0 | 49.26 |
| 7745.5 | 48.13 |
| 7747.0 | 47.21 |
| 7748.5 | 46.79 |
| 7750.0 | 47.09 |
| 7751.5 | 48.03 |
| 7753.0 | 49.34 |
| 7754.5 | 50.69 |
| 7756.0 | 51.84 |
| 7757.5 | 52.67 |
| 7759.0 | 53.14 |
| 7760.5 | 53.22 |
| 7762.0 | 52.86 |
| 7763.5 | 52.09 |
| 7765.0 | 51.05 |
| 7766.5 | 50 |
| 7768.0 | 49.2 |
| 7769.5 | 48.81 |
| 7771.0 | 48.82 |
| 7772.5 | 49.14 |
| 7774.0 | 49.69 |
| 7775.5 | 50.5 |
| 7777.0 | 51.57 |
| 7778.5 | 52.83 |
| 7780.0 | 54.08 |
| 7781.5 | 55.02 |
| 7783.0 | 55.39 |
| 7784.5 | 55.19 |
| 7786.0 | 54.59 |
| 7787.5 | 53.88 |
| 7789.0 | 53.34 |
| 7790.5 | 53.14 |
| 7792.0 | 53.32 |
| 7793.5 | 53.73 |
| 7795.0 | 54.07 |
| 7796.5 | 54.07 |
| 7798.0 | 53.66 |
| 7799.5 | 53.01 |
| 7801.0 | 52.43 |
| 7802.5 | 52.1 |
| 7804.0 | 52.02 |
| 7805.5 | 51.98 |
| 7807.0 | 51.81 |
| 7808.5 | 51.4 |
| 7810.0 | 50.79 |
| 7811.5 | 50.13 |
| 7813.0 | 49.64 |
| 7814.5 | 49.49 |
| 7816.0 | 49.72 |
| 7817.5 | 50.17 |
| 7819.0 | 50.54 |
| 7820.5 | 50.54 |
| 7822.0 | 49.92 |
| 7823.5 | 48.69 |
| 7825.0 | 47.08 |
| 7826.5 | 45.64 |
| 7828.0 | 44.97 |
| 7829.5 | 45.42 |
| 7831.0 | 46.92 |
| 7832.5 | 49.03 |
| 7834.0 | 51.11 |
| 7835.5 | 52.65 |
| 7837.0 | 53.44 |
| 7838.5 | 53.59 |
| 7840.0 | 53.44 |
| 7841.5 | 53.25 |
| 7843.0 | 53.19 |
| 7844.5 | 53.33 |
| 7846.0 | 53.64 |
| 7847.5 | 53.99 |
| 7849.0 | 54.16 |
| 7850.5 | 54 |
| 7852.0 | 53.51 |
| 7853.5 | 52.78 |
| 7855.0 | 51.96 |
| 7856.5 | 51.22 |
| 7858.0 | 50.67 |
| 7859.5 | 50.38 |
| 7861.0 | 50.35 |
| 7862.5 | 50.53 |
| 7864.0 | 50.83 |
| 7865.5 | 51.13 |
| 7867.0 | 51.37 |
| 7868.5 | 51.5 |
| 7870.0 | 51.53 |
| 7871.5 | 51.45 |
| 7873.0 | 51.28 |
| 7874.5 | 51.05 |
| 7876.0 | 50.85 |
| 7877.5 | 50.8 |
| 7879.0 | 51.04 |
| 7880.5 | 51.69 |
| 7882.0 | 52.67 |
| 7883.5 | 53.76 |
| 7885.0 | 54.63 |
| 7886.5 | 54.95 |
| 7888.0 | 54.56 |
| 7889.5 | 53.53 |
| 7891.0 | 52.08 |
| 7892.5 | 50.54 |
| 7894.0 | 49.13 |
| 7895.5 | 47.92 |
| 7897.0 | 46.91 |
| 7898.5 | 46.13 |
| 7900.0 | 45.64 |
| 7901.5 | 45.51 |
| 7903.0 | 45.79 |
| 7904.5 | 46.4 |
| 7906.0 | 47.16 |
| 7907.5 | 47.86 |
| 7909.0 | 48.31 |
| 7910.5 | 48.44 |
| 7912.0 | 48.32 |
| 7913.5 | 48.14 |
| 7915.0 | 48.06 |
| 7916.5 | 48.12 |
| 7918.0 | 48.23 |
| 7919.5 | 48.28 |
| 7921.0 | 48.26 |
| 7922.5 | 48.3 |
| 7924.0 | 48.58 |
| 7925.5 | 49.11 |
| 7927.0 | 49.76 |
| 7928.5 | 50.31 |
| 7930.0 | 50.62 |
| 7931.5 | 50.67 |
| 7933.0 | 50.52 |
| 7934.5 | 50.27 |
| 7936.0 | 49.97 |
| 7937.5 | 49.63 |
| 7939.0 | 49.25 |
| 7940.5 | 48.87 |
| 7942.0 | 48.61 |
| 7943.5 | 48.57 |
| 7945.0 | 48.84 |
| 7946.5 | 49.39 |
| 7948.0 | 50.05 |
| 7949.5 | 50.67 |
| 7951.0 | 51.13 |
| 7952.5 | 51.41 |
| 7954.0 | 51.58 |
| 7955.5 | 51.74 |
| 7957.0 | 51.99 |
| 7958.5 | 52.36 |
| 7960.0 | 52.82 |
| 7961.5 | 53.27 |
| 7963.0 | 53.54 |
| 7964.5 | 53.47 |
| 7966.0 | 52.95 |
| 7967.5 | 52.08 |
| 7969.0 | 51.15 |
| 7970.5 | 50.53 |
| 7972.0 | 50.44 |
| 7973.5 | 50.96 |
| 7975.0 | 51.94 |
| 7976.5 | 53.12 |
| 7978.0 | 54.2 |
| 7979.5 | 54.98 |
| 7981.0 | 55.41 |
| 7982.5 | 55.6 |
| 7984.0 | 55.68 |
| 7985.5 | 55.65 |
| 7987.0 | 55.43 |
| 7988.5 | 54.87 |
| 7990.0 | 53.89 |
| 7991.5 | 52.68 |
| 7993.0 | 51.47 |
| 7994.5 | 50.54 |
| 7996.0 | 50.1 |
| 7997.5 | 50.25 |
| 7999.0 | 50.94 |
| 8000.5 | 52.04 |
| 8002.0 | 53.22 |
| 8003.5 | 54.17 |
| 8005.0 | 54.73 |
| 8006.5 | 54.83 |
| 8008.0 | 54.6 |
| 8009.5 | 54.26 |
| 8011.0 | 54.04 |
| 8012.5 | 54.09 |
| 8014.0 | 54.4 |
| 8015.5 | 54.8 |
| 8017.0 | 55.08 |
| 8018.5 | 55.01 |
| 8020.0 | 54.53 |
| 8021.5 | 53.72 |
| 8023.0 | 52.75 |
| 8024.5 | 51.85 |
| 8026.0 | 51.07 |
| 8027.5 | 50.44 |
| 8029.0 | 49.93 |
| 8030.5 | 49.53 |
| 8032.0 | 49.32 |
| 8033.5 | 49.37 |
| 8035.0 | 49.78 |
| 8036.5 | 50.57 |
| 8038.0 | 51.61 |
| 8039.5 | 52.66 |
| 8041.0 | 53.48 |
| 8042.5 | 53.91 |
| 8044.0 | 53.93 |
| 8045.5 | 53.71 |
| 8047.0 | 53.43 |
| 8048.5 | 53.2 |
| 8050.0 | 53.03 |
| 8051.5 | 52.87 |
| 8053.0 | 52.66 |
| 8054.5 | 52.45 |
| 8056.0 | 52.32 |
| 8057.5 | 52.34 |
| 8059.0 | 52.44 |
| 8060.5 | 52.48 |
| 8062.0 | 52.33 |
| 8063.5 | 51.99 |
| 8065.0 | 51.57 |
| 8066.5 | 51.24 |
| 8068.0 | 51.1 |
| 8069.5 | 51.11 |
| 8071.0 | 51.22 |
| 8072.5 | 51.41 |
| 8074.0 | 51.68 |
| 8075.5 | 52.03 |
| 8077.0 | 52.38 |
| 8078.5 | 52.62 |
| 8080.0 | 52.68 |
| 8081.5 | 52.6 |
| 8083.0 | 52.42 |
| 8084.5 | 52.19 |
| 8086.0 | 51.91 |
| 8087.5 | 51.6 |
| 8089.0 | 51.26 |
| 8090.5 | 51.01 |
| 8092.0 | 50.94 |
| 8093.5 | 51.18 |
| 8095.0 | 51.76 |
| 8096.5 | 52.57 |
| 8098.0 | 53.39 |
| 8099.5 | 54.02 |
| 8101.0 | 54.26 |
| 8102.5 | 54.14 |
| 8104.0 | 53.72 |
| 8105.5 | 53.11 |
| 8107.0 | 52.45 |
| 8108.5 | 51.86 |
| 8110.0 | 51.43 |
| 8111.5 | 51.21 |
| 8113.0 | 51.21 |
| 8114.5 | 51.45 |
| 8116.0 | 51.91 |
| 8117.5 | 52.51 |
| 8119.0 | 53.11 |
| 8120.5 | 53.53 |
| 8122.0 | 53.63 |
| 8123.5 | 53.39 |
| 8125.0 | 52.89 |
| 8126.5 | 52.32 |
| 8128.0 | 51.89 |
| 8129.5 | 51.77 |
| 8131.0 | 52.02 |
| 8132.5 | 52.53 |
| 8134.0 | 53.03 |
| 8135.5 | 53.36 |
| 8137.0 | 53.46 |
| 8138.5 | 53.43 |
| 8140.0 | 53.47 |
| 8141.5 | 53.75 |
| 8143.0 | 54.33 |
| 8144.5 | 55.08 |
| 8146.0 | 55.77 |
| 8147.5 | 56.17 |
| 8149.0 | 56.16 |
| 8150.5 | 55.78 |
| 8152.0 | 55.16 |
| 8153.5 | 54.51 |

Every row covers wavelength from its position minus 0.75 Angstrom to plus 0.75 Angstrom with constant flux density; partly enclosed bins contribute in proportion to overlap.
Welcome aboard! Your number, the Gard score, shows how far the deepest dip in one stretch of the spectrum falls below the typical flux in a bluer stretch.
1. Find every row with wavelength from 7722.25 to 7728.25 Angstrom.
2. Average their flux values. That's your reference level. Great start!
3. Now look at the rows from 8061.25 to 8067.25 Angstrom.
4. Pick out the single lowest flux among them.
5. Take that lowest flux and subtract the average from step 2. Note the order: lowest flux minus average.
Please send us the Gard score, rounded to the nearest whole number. -1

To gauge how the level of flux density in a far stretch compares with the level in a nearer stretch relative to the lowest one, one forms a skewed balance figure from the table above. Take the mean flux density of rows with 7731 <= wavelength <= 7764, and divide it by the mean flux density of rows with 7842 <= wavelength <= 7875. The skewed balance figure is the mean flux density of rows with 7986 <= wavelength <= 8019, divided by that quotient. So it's 54.8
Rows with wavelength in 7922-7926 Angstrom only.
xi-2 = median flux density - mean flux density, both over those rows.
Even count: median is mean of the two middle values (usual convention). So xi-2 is -0.08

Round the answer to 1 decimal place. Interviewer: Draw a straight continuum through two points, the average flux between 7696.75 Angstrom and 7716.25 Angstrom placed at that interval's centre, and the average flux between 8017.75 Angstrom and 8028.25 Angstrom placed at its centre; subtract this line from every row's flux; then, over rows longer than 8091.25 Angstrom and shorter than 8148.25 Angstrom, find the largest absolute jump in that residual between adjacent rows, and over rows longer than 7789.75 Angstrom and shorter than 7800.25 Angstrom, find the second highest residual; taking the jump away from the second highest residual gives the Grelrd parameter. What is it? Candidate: 1.8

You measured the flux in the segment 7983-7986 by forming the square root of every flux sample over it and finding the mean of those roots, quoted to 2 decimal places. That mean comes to 7.46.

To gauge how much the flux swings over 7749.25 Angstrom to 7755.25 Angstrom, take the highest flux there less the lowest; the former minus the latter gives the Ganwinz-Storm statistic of 3.6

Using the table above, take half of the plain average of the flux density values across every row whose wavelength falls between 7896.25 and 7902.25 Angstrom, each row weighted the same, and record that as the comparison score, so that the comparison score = 23.0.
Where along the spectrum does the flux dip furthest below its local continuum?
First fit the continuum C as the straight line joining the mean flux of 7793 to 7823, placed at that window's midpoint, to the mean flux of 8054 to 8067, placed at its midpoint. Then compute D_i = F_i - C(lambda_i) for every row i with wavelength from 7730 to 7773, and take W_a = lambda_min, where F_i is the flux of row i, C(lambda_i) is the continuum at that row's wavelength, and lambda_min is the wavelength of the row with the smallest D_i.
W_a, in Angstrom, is 7748.5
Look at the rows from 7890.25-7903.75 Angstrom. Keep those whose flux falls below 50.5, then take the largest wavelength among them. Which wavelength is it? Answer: 7903.0 Angstrom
